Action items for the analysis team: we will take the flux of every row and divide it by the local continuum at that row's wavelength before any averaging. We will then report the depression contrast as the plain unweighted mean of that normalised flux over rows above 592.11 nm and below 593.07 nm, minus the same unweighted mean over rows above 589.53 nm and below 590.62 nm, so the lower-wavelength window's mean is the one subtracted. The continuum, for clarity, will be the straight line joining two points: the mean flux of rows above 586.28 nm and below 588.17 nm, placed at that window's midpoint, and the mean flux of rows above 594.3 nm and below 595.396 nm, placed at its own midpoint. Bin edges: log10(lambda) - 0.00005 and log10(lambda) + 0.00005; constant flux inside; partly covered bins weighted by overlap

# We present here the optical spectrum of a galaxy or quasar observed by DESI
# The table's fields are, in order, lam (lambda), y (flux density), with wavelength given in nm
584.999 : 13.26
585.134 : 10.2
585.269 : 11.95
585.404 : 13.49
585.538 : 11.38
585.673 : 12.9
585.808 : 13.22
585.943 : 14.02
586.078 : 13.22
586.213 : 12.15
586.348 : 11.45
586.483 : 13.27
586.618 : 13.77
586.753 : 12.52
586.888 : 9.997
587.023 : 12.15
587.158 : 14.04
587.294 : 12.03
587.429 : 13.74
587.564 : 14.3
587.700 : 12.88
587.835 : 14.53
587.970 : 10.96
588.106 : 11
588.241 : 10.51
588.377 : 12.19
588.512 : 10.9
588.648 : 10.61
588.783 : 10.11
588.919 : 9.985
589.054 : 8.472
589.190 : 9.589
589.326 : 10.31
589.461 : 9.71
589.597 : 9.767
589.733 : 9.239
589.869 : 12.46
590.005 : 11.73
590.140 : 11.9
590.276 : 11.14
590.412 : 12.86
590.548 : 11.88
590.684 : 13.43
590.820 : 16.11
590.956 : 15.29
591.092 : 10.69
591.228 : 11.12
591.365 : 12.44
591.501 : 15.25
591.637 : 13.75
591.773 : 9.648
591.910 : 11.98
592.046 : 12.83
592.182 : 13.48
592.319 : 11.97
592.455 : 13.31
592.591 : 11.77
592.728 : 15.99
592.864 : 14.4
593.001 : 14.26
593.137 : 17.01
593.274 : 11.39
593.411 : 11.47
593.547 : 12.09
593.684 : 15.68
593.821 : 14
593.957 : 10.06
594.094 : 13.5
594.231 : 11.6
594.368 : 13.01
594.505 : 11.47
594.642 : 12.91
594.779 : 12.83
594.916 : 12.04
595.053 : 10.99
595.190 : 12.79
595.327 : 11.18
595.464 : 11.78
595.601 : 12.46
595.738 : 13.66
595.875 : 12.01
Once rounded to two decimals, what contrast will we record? 0.19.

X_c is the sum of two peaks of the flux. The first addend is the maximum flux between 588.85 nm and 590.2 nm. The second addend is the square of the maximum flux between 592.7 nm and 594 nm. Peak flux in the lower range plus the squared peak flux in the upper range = 302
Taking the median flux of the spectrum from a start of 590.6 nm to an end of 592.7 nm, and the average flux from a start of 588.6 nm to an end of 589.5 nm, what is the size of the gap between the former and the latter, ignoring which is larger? 3.0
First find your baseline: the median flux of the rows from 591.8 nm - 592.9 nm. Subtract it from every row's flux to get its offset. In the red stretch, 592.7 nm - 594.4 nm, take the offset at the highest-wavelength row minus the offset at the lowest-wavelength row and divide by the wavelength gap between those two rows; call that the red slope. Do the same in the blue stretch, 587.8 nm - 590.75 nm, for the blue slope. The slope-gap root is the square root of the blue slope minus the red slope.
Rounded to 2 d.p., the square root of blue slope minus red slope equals 1.20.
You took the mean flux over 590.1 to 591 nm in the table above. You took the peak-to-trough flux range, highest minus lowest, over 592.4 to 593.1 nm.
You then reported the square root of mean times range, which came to 7.5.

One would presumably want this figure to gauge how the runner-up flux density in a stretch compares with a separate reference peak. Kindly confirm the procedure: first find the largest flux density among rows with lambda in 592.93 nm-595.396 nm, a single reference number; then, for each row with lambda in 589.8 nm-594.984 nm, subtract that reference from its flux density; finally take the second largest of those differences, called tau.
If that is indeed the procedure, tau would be -0.9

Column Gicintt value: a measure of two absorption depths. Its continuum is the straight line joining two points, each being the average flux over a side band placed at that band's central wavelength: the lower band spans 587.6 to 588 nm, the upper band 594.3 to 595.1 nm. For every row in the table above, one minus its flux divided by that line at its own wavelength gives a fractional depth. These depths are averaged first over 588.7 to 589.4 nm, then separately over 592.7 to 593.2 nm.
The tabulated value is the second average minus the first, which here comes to -0.48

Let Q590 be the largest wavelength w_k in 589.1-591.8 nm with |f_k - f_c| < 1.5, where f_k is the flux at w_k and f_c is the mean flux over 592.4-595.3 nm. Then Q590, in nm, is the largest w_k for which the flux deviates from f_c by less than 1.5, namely 591.637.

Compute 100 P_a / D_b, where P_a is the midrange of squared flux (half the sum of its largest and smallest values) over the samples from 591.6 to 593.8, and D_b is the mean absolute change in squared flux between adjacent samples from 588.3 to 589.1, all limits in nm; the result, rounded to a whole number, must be 1245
